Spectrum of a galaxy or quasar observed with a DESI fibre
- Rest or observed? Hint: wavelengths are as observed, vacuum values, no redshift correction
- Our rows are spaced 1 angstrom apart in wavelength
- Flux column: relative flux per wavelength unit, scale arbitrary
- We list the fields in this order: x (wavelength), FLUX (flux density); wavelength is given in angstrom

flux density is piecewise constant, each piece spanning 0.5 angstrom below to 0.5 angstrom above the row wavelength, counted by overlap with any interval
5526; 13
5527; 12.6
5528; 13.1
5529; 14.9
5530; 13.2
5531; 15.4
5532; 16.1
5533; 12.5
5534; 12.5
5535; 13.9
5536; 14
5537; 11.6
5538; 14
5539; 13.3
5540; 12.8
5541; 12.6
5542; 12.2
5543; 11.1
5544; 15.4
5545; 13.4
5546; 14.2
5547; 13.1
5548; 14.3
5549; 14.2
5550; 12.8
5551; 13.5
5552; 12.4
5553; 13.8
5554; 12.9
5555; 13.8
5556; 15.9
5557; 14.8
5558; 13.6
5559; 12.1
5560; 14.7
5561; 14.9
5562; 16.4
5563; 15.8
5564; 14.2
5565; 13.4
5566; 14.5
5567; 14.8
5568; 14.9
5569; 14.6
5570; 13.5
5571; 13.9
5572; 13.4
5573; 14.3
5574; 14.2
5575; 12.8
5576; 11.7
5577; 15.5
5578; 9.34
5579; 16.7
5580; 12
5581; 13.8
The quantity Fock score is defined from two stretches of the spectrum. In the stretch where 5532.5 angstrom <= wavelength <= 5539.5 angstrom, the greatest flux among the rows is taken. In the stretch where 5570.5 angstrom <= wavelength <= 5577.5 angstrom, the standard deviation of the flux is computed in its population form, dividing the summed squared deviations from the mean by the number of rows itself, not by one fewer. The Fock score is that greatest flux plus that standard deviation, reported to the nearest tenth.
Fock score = 15.1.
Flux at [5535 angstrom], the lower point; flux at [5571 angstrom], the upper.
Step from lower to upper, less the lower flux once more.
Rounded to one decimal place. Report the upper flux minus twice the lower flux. -13.9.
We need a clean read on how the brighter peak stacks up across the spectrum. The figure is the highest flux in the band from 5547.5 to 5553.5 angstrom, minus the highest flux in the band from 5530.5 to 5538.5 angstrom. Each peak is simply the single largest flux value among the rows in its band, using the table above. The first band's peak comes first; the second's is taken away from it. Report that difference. -1.8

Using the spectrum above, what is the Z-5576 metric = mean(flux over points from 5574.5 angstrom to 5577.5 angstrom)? 13.3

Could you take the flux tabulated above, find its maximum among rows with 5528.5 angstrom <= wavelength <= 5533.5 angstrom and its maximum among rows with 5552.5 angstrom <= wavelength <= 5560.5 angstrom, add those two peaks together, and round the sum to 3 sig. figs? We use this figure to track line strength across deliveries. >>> 32.0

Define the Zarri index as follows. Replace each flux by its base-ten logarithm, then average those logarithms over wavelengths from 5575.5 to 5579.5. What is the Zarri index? 1.11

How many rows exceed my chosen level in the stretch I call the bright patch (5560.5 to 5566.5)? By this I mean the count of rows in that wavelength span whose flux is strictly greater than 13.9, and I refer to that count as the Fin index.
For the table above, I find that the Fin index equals 5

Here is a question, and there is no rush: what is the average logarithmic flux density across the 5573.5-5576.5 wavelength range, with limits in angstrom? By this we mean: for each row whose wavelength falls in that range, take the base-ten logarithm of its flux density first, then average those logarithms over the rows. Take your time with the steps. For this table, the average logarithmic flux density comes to 1.11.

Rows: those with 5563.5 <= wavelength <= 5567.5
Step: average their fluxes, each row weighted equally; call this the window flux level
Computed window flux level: 14.2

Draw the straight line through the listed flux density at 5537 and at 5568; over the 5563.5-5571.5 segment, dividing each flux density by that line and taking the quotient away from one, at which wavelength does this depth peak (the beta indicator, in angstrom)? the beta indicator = 5570 angstrom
